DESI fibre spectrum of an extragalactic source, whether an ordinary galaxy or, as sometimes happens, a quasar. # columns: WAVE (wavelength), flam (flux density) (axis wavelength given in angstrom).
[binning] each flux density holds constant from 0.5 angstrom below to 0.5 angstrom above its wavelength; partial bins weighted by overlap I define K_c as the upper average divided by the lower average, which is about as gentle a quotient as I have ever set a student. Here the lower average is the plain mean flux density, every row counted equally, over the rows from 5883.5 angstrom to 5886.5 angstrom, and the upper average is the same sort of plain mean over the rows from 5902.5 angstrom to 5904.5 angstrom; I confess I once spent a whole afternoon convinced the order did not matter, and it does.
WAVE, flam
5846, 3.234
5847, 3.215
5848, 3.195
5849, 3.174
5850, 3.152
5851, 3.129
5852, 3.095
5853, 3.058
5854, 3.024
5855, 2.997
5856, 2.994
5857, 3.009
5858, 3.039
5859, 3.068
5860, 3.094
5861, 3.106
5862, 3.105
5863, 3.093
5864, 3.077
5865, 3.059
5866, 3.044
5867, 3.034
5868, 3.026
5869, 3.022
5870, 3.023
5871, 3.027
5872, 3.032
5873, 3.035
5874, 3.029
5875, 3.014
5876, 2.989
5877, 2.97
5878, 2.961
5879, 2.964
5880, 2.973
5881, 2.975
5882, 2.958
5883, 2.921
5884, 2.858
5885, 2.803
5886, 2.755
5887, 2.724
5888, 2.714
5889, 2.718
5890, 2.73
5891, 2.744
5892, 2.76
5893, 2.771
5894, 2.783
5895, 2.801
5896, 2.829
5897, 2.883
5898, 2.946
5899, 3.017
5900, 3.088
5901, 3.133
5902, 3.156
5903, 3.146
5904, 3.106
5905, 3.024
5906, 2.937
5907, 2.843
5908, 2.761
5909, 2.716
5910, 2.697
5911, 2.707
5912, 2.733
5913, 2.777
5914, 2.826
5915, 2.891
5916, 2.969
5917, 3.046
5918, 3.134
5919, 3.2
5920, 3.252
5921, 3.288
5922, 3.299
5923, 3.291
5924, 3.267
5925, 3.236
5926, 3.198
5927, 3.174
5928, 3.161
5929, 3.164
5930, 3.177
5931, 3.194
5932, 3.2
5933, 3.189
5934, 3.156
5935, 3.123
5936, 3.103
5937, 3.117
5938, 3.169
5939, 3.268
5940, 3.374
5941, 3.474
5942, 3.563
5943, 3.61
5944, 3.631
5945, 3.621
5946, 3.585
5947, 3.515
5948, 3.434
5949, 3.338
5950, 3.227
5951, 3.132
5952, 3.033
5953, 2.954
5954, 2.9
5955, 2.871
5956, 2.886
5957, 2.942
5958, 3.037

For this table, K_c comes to 1.11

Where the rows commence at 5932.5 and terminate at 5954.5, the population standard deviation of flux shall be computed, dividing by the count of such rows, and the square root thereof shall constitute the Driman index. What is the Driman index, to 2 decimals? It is 0.47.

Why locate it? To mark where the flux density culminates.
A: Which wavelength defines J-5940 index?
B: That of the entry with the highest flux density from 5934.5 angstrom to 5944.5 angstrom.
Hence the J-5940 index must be 5944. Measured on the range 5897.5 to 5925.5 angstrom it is 5922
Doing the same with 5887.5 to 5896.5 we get 5896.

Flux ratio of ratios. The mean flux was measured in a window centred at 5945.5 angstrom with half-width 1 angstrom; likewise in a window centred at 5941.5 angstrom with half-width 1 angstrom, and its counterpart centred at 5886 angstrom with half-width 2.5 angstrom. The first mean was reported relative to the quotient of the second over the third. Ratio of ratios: 2.84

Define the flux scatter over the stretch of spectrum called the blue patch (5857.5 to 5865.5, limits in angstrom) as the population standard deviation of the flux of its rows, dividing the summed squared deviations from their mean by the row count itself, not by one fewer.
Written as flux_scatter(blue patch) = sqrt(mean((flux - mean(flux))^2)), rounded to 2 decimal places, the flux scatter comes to 0.02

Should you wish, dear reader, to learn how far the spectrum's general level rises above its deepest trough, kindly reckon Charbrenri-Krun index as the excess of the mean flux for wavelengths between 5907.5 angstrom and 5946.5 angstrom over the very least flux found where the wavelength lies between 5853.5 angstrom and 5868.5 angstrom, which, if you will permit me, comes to 0.17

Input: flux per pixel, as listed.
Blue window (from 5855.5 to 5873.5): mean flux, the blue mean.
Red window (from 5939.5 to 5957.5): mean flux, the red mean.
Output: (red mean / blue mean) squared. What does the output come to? 1.16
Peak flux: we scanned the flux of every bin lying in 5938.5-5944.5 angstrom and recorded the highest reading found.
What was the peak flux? 3.631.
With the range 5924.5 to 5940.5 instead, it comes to 3.374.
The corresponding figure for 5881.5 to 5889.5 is 2.958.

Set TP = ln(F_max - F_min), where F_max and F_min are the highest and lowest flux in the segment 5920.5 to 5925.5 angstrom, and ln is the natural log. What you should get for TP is -2.8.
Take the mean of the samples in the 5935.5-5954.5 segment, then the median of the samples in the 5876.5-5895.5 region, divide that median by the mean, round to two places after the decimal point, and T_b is 0.84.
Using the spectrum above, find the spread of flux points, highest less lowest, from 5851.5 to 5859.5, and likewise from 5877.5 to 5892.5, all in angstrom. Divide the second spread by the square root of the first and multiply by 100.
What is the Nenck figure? 82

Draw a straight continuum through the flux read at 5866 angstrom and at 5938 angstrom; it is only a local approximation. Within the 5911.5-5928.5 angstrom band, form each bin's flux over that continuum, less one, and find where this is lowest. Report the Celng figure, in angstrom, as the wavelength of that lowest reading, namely 5912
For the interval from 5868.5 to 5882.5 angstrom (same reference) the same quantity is 5882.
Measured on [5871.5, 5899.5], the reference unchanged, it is 5888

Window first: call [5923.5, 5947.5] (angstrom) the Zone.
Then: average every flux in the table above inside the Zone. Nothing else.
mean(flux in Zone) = 3.30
